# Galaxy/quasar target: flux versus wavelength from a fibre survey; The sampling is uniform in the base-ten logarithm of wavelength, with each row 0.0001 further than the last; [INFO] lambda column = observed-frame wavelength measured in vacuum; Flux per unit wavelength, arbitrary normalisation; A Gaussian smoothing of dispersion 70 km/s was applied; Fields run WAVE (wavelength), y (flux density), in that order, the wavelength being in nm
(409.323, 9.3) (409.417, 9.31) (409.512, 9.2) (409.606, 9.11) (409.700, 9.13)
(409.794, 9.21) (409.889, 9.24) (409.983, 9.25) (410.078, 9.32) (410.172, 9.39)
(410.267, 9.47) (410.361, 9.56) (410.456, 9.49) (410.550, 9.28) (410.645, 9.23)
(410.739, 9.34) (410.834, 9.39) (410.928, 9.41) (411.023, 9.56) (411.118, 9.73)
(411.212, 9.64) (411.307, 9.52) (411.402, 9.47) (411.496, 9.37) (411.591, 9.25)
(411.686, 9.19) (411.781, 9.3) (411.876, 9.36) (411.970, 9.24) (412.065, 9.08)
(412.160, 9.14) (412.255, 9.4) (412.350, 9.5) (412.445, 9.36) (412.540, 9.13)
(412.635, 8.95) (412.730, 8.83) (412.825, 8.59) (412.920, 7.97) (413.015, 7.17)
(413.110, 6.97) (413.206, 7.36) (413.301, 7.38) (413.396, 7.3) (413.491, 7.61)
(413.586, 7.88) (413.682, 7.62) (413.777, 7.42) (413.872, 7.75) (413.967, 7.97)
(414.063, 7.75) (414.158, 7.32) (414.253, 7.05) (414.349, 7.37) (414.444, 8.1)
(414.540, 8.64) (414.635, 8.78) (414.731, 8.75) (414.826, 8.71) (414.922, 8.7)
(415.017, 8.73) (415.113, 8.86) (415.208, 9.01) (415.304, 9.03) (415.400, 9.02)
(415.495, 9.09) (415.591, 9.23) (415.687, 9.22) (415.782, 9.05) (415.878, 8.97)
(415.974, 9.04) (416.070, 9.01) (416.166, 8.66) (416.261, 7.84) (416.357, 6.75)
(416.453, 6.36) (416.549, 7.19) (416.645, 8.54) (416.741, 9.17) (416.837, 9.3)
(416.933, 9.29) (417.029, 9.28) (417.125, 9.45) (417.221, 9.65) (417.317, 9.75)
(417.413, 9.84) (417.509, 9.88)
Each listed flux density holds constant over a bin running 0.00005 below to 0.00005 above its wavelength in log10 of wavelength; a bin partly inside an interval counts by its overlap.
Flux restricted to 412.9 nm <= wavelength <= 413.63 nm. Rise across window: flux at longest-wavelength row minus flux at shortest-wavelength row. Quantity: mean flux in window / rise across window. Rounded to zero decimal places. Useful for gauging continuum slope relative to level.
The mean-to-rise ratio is -83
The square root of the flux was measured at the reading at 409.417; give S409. 3.05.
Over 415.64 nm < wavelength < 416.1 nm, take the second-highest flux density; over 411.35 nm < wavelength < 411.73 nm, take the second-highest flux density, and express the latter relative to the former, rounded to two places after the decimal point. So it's 1.04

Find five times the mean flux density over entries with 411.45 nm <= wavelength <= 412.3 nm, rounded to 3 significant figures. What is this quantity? 46.3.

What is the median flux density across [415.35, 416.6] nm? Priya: 9.0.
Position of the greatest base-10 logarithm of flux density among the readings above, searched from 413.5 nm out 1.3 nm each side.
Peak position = 412.350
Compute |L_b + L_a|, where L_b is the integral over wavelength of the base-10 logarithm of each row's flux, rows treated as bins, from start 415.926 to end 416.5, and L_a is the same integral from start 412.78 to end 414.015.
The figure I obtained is 1.6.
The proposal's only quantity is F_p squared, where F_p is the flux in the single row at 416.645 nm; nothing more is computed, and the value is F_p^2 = 73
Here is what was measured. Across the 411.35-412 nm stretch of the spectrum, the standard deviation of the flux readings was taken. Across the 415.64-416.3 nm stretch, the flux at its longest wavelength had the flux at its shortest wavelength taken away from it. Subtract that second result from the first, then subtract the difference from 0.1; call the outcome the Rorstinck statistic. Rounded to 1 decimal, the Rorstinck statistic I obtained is -1.4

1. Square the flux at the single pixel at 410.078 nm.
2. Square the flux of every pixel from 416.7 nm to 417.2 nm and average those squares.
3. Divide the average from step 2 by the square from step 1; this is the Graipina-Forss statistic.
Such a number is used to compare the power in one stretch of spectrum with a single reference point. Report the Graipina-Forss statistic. 1.00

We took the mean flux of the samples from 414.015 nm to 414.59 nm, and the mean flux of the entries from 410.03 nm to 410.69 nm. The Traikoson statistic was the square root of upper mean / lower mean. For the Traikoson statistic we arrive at 0.91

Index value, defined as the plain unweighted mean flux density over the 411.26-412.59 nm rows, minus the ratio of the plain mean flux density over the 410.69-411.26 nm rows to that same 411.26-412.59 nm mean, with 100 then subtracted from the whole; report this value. -91.7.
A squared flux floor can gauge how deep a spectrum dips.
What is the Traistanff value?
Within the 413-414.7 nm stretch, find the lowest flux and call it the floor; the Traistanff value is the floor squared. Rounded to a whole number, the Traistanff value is 49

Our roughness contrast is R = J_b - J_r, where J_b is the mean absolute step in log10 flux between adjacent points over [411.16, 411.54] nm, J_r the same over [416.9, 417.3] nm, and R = -0.002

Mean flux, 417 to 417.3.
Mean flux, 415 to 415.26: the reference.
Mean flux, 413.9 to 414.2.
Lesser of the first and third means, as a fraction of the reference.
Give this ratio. 0.87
